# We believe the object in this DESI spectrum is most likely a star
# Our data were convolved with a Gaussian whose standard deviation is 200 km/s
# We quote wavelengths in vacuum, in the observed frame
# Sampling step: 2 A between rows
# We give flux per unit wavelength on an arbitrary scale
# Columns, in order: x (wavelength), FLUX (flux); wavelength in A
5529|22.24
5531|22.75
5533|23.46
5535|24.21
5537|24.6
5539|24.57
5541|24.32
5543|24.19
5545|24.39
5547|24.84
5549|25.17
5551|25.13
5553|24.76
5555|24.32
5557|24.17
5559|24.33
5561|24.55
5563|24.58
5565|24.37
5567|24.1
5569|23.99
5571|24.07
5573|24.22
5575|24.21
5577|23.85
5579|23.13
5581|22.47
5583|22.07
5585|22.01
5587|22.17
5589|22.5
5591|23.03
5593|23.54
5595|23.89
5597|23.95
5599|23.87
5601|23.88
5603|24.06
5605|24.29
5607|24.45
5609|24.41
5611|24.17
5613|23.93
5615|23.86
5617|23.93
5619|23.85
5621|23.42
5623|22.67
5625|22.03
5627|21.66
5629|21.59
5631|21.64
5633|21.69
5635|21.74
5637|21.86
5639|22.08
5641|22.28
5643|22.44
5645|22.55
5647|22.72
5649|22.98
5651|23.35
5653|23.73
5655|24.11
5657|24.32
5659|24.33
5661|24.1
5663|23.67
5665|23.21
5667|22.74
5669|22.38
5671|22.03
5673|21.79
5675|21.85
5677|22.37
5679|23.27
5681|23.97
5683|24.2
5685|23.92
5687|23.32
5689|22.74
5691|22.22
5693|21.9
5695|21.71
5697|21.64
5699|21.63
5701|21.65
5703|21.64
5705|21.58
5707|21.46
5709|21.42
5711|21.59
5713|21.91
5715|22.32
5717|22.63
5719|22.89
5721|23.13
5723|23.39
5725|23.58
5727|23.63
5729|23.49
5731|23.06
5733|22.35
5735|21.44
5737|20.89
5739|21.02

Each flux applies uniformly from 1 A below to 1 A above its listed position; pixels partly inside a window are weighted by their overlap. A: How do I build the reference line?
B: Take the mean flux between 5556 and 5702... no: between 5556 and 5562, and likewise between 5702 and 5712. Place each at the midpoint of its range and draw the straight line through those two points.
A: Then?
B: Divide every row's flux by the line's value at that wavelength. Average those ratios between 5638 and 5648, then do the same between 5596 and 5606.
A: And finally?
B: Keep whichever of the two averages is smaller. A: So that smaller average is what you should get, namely 0.99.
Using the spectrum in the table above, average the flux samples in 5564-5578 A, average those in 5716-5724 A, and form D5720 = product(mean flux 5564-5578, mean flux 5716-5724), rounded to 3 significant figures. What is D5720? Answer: 555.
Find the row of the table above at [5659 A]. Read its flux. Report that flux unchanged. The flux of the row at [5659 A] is 24.33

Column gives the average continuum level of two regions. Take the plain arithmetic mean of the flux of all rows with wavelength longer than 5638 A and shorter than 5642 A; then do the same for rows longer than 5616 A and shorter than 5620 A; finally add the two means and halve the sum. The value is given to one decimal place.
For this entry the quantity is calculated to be 23.0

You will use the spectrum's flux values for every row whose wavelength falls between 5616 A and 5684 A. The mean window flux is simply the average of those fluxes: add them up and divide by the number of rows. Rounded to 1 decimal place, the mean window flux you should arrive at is 22.8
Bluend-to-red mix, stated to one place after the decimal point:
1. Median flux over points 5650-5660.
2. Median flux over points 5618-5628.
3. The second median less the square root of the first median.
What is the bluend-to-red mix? 17.8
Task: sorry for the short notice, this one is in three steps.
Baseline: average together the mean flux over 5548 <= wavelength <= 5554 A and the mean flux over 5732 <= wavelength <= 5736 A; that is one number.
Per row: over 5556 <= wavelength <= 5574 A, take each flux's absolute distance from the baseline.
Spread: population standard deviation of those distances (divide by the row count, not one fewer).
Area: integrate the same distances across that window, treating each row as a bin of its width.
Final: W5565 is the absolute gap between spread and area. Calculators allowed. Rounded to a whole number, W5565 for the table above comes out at 14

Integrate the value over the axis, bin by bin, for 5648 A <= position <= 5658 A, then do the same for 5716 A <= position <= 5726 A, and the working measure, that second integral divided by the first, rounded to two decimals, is 0.98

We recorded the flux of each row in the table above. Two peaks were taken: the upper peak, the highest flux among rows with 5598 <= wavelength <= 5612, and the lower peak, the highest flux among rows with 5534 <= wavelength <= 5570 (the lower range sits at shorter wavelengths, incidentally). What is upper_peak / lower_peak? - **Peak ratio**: 0.97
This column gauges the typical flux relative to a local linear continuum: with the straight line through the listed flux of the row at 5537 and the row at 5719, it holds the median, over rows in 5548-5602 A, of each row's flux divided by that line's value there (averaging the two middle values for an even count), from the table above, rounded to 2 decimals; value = 0.99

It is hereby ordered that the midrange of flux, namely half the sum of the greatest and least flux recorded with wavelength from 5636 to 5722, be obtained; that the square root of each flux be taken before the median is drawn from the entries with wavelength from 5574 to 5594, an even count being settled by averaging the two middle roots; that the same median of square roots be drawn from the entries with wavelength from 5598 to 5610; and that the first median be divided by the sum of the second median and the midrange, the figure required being 0.172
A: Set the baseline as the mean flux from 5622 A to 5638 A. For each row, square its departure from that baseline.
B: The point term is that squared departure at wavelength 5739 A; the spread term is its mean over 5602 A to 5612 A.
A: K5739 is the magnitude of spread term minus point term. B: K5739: 5.2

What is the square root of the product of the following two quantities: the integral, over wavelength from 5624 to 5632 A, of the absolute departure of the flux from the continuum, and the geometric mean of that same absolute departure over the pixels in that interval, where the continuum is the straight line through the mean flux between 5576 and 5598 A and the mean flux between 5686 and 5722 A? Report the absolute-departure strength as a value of 2.6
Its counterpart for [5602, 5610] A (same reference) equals 4.2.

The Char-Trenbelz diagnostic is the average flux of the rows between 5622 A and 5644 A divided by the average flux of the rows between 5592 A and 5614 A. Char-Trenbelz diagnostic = 0.91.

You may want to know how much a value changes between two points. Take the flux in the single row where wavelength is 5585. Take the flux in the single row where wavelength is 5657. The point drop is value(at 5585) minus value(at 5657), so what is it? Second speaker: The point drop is -2.3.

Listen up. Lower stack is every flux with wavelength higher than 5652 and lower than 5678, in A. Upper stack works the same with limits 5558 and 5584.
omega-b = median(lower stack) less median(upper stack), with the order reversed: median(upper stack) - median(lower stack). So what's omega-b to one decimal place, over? 0.9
